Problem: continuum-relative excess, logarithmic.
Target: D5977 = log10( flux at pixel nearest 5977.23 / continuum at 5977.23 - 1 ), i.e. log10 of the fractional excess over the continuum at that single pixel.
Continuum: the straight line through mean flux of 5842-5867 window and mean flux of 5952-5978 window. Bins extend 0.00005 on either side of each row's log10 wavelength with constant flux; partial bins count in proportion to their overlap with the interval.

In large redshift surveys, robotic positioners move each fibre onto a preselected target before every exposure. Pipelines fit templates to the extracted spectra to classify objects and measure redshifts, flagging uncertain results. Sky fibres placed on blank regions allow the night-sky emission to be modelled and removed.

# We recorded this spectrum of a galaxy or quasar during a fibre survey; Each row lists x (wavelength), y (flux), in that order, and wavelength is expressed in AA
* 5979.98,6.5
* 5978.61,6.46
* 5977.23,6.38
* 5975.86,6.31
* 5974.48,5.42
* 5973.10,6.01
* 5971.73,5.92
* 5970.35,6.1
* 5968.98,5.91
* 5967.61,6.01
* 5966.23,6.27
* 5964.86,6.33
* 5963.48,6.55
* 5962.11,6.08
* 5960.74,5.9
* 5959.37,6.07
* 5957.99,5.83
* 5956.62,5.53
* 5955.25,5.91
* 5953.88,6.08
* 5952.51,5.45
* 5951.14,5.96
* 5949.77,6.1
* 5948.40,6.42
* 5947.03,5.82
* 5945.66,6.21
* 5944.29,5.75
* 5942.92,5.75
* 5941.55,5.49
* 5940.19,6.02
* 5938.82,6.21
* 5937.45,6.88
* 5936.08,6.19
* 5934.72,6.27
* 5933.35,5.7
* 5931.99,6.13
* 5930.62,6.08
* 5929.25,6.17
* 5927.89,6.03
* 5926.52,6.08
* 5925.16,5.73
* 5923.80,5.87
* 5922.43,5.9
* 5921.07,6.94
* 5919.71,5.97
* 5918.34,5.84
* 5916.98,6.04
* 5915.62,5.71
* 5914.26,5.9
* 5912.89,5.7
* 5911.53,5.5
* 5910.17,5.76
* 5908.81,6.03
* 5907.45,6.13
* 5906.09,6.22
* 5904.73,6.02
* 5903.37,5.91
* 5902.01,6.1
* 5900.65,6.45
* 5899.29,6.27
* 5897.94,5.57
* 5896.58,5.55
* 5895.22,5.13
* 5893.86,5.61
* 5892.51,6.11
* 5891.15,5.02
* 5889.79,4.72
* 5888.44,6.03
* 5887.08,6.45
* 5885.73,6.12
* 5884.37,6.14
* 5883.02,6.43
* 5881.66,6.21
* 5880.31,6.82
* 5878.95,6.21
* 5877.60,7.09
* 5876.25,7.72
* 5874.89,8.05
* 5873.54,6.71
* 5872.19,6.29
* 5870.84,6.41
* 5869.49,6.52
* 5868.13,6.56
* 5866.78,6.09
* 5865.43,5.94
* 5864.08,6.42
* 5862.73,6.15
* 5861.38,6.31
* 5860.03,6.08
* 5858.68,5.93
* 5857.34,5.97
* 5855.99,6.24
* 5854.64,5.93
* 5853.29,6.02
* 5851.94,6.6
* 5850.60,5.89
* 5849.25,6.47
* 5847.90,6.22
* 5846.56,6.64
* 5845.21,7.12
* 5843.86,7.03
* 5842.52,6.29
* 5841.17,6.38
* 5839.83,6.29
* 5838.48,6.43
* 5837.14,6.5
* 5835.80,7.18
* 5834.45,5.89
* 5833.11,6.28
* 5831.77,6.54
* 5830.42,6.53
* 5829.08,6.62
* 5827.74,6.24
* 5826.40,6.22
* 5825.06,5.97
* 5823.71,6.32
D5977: -1.17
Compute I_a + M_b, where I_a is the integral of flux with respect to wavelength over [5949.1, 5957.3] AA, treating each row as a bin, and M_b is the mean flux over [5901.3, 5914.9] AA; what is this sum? 54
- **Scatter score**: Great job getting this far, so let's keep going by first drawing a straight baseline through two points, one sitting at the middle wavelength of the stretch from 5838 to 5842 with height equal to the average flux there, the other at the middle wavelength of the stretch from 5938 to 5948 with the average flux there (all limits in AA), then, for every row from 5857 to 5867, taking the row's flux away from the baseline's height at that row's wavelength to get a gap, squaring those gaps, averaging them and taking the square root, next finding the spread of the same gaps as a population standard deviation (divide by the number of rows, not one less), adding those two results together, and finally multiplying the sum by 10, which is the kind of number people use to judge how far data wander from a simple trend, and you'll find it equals 4.0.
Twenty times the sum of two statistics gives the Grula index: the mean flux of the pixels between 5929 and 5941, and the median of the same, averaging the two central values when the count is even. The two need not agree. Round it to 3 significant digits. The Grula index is 247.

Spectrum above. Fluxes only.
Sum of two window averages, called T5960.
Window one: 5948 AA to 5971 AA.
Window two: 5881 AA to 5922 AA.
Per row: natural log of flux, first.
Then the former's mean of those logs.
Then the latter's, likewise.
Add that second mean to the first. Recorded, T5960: 3.57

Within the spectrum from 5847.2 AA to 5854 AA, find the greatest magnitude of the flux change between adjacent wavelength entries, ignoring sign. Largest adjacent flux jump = 0.71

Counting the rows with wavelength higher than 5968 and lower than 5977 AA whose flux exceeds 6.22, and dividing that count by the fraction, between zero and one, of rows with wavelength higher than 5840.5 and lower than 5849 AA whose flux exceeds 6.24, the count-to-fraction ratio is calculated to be 1.2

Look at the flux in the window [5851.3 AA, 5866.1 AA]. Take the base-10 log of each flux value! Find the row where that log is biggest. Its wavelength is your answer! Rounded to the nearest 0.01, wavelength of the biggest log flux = 5851.94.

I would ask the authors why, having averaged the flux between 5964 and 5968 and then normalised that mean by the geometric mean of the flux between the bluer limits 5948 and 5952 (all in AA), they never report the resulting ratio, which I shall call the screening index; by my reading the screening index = 1.01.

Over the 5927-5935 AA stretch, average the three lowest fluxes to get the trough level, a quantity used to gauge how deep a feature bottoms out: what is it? 5.94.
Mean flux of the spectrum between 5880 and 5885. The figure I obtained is 6.4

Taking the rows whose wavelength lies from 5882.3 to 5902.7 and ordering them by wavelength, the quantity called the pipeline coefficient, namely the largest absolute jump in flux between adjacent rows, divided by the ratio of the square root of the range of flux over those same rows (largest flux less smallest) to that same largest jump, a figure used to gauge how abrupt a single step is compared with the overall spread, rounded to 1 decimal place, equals 1.3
